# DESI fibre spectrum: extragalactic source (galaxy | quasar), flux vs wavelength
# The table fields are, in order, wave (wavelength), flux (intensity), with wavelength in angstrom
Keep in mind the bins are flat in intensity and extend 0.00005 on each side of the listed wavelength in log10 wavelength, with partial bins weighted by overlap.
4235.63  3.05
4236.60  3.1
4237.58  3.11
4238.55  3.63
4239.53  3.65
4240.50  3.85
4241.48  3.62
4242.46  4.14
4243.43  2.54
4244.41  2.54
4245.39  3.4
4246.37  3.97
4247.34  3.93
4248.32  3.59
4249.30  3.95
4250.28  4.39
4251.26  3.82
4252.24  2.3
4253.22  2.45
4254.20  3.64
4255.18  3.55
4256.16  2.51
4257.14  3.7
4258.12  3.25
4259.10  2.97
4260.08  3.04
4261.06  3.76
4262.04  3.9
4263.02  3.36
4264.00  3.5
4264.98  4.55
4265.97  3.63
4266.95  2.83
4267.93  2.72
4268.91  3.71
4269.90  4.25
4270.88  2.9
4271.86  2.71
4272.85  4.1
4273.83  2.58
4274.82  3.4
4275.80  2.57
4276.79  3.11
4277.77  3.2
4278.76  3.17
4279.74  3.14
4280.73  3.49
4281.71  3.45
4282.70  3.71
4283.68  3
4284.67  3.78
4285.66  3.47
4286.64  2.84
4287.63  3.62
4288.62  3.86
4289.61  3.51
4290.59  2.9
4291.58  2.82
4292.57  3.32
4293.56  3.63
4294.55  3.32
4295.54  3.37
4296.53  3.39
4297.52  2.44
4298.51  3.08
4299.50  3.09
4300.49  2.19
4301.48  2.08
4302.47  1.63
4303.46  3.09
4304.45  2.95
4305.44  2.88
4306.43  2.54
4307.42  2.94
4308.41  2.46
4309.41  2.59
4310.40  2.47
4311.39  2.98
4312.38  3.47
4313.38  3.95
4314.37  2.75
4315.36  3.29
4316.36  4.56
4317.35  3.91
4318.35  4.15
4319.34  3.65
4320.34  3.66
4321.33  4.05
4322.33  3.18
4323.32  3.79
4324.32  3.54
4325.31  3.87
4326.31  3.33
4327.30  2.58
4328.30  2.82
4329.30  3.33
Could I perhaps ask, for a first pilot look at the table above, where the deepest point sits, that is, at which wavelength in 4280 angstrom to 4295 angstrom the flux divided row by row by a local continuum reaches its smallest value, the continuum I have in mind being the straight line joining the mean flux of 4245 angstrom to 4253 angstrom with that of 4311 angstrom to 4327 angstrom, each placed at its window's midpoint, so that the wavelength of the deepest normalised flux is 4291.58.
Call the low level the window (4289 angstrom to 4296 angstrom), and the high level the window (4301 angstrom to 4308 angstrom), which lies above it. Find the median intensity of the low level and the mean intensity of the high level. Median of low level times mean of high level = 8.6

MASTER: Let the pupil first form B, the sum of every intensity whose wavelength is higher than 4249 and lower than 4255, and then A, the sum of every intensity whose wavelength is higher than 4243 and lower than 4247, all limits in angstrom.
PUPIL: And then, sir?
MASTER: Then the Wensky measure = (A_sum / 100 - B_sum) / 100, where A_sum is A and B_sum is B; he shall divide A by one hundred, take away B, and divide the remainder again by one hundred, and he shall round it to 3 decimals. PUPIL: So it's -0.204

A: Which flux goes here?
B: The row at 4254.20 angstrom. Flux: 3.64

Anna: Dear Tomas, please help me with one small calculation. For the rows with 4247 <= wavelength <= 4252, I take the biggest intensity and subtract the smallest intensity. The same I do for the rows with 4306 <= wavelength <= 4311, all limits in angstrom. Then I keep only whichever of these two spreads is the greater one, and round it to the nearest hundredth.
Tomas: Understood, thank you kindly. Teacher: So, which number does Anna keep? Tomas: 0.80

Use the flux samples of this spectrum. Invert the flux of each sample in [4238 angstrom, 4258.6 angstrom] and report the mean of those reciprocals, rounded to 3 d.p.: 0.301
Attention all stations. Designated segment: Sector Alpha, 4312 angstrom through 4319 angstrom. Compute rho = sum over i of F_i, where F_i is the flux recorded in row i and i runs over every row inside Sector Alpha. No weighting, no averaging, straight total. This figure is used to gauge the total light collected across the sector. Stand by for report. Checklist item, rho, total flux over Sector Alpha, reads 26.1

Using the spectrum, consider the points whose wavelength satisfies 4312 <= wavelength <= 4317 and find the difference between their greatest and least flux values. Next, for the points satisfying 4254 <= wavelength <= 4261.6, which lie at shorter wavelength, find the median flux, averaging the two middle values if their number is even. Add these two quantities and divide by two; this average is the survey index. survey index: 2.6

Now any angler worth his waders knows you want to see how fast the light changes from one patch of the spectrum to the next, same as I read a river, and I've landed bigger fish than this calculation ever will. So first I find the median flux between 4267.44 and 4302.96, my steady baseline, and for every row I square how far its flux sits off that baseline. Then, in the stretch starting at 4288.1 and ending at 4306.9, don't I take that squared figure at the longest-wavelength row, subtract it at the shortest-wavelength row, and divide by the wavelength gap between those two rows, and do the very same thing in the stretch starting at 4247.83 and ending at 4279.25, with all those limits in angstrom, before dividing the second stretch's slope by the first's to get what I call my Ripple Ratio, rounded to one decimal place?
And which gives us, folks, 2.4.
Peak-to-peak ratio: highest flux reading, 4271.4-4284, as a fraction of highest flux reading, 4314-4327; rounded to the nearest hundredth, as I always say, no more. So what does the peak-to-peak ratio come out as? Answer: 0.90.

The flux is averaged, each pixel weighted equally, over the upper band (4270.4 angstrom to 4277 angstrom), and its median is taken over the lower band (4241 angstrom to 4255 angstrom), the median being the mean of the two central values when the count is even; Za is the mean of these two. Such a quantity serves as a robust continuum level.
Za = 3.3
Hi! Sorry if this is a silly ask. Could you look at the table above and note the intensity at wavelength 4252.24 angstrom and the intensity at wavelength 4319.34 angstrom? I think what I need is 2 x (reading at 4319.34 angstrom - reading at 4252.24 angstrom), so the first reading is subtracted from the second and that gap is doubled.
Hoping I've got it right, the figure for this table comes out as 2.7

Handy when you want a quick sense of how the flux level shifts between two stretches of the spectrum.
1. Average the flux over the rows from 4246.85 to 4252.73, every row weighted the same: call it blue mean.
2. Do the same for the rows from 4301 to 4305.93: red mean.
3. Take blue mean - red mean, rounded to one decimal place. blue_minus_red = 1.1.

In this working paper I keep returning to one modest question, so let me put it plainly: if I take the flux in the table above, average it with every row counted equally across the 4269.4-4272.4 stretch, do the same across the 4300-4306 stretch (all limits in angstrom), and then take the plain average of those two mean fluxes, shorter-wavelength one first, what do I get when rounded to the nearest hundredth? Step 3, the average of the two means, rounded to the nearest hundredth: 2.88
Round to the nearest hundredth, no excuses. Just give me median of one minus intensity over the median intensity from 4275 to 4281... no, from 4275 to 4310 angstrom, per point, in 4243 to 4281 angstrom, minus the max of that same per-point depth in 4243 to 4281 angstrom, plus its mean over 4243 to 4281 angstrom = -0.44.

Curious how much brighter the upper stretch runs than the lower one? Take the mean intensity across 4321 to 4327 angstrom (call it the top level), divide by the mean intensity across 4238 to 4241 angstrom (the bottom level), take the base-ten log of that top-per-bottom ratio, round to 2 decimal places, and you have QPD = -0.01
